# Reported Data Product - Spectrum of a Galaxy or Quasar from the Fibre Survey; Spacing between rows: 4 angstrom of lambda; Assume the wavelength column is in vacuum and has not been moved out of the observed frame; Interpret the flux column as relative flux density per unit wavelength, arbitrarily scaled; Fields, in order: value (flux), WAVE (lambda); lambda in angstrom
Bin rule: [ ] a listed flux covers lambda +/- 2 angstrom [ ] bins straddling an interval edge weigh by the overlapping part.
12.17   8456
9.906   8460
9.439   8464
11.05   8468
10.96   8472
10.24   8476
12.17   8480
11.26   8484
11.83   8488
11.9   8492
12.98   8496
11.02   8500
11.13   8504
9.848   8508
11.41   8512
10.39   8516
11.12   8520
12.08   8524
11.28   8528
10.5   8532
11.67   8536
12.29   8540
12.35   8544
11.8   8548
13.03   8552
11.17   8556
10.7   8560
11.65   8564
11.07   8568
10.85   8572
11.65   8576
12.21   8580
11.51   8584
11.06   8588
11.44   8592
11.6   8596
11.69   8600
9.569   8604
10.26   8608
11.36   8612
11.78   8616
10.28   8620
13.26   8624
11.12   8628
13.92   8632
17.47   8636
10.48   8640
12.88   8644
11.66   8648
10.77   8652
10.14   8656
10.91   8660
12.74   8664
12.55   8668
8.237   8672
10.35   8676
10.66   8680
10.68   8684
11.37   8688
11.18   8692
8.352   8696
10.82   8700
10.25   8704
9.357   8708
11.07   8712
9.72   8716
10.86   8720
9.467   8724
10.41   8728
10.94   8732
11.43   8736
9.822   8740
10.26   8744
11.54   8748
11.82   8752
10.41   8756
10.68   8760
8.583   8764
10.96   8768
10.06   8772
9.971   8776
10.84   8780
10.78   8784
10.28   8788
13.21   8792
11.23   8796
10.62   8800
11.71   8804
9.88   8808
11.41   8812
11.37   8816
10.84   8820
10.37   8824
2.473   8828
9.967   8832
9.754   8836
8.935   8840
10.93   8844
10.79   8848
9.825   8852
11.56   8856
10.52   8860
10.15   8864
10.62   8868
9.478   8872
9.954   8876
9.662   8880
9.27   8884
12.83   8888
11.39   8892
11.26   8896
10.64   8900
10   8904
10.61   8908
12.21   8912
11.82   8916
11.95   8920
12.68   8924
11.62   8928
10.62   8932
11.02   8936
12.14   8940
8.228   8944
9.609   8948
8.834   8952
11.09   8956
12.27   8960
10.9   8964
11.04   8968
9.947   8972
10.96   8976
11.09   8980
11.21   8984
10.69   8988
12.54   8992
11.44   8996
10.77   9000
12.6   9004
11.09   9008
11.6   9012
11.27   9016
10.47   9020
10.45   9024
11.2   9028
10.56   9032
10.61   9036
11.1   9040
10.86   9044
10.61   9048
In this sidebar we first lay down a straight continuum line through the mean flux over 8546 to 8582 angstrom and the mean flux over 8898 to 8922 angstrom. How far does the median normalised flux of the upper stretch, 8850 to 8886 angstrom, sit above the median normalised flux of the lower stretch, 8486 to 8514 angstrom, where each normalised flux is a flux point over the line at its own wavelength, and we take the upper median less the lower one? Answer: -0.10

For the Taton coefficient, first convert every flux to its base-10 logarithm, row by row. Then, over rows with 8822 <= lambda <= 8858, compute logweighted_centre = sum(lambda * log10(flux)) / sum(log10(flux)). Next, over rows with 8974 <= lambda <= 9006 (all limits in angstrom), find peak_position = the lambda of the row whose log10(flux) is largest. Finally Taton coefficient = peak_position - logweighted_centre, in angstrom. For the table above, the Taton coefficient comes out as 163.0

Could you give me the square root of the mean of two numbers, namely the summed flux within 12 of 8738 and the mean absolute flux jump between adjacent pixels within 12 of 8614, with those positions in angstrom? 5.73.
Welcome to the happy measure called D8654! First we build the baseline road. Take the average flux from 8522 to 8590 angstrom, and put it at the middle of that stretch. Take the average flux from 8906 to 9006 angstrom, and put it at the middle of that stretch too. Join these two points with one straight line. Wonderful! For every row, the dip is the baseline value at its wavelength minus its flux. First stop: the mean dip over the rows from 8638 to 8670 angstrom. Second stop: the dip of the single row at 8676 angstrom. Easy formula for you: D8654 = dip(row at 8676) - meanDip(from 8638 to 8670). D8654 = 1.1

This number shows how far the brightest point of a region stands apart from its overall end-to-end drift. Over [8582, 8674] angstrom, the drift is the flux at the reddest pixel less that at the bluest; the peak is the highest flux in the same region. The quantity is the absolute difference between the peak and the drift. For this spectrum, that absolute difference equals 20.7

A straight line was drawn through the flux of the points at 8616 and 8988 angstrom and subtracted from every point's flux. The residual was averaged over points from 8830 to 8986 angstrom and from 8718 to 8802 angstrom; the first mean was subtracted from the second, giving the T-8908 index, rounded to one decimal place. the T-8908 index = -0.5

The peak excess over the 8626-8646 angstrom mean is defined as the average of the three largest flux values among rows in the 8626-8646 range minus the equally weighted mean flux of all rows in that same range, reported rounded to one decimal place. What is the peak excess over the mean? 1.6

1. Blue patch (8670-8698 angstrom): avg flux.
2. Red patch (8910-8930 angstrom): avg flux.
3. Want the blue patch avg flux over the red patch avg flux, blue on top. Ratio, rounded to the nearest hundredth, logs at 0.84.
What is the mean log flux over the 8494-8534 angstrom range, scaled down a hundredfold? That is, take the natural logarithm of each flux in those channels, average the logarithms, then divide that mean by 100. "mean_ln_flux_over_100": 0.0241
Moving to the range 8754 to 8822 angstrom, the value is 0.0237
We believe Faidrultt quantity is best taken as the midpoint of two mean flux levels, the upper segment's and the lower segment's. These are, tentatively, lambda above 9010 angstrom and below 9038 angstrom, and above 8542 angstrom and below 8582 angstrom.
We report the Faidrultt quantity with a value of 11.3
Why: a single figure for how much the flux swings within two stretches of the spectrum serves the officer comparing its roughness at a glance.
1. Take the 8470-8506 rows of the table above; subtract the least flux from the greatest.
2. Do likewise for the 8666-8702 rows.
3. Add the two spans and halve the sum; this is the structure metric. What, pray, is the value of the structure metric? 3.5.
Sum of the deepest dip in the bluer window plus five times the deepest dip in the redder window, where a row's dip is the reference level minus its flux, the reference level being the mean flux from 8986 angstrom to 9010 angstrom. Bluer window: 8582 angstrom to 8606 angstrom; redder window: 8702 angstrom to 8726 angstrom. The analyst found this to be 13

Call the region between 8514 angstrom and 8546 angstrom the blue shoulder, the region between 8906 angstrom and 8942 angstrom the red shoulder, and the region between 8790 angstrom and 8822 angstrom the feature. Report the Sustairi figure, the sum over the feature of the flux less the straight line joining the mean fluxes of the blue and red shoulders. -2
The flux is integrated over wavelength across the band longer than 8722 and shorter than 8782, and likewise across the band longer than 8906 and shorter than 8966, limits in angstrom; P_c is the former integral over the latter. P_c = 0.95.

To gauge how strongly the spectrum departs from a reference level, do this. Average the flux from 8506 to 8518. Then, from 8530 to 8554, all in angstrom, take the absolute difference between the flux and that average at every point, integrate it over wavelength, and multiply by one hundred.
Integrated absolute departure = 3377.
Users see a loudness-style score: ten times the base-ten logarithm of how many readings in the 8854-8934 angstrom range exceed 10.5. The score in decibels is 11.5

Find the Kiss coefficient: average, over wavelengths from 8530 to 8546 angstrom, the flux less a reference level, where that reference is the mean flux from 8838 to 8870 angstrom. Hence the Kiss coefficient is 1.29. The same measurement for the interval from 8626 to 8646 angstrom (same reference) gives 2.76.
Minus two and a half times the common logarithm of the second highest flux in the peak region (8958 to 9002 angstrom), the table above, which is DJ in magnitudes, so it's -2.72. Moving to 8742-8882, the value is -2.68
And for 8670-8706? -2.62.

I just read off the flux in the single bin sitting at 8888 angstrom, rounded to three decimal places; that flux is 12.830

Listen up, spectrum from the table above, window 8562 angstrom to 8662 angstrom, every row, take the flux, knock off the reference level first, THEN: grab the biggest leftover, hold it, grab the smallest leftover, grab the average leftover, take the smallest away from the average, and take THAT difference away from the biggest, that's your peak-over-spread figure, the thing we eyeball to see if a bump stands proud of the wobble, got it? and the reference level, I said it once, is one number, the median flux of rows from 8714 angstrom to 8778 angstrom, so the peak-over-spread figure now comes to 5.0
